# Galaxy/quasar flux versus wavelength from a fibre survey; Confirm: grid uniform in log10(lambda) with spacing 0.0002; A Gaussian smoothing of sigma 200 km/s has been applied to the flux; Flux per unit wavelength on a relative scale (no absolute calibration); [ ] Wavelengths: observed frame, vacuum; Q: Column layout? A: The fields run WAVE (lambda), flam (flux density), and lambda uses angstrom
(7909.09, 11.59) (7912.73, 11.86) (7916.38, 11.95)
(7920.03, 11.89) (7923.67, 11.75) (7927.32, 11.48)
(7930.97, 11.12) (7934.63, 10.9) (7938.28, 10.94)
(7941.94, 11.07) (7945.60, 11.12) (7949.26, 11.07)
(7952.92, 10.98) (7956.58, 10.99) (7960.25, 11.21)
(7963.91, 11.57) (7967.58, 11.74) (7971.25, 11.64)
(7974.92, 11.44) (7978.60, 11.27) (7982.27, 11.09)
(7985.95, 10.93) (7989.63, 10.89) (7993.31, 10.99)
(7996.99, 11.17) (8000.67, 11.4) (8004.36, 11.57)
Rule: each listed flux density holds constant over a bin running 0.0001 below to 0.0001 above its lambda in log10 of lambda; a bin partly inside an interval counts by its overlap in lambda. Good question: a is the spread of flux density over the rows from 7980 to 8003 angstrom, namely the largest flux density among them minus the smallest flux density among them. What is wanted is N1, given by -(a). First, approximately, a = 0.51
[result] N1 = -0.5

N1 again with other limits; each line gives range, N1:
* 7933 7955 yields -0.2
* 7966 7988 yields -0.8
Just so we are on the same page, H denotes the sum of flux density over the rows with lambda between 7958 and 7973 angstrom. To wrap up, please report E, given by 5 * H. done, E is 230.8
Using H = 46.2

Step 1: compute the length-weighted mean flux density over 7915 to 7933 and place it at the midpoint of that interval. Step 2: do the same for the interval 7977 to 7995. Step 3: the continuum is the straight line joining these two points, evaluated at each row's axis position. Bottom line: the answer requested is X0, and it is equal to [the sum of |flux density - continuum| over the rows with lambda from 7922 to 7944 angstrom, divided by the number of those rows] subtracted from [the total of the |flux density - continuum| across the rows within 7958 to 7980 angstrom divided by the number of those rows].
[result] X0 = -0.06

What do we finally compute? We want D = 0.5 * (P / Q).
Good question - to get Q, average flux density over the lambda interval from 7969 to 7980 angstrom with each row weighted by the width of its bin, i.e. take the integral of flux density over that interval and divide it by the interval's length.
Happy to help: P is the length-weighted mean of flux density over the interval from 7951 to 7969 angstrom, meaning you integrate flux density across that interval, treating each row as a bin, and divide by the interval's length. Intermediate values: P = 11.3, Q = 11.5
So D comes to 0.492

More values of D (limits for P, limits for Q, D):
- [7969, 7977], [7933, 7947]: 0.524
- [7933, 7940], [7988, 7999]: 0.495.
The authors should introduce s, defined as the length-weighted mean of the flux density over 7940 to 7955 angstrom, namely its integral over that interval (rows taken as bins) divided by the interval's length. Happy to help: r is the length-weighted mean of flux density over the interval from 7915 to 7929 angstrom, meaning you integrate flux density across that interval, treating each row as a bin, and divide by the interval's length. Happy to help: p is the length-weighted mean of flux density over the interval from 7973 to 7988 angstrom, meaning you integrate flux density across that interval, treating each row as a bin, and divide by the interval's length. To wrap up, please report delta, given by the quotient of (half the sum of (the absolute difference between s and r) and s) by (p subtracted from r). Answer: 10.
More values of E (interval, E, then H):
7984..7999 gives 219.9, 44.0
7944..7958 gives 220.8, 44.2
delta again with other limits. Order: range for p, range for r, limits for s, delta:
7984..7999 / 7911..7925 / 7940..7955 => 7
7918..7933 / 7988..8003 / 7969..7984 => -14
